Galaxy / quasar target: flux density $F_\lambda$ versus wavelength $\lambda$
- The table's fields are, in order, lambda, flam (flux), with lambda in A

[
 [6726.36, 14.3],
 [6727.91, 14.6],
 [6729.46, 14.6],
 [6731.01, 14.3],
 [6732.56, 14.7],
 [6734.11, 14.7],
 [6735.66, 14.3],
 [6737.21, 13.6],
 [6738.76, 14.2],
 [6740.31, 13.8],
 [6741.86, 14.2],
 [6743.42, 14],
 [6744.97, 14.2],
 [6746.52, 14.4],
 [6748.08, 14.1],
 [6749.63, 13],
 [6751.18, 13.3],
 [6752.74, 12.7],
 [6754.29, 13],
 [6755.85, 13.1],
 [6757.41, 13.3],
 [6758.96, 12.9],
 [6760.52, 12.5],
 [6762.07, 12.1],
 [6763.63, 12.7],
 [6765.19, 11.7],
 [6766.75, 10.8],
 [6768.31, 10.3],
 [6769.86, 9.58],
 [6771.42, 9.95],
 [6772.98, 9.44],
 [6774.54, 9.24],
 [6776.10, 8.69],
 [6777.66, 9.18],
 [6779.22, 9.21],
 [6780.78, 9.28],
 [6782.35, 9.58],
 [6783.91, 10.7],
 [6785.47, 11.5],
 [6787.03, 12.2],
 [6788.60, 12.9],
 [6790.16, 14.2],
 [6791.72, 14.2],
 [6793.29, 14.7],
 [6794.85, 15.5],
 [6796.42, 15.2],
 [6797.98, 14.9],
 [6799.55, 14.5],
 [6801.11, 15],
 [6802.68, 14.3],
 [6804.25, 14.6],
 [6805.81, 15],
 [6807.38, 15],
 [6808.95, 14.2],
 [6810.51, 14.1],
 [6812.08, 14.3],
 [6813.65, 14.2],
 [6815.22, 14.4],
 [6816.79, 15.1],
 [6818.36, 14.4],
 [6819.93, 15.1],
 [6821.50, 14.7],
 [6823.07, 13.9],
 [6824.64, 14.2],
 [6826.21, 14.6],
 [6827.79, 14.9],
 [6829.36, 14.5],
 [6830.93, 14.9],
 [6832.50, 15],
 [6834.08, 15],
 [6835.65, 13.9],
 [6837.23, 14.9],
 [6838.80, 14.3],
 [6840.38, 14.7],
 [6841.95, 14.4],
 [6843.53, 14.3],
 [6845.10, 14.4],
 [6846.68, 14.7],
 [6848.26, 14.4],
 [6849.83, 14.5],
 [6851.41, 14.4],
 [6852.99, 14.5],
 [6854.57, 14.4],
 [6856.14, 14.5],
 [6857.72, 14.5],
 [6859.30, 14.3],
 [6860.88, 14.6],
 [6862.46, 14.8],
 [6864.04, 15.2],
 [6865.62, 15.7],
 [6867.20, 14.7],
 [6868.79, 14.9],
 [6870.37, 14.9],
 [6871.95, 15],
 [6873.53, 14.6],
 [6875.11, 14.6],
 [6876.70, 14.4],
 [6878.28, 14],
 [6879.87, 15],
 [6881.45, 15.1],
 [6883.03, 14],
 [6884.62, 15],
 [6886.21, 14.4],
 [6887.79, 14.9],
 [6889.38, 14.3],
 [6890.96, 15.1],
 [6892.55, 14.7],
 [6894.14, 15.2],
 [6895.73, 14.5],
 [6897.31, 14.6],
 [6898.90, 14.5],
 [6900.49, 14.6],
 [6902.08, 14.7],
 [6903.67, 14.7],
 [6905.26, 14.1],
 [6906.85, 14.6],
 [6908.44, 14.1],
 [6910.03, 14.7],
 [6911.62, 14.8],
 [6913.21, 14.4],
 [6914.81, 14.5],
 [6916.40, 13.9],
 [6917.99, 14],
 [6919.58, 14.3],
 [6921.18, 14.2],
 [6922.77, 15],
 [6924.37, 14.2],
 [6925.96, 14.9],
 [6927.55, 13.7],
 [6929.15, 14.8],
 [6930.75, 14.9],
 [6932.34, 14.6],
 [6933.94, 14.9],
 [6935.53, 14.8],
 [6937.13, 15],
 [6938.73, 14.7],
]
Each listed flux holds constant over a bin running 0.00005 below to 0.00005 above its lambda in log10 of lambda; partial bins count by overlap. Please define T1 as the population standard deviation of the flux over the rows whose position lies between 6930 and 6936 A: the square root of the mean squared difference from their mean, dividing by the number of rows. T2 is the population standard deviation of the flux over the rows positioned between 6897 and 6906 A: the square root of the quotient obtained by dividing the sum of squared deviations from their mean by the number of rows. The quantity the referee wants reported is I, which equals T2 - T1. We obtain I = 0.1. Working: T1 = 0.1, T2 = 0.21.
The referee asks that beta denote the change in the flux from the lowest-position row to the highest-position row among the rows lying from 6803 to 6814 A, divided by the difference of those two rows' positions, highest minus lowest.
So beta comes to -0.04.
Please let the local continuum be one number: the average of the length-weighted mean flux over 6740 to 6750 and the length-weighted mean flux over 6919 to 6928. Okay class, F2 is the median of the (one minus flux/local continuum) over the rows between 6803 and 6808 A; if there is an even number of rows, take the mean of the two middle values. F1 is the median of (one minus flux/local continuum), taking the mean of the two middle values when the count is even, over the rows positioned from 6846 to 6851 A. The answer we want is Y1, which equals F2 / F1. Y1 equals 2.7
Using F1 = -0.02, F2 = -0.06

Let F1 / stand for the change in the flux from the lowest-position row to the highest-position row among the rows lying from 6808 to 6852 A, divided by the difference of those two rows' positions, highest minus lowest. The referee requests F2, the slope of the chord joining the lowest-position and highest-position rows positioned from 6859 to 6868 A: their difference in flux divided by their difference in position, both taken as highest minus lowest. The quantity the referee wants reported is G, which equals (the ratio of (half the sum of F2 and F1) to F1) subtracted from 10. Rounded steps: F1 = 0.00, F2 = 0.05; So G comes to 4.1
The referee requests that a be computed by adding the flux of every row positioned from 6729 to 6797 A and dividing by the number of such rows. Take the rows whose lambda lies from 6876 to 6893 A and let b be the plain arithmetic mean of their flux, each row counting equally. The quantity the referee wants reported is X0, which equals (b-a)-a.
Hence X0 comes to -10.5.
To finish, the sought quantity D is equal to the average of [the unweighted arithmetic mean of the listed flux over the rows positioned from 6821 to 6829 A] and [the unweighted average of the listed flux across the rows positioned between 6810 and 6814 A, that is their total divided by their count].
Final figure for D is 14.3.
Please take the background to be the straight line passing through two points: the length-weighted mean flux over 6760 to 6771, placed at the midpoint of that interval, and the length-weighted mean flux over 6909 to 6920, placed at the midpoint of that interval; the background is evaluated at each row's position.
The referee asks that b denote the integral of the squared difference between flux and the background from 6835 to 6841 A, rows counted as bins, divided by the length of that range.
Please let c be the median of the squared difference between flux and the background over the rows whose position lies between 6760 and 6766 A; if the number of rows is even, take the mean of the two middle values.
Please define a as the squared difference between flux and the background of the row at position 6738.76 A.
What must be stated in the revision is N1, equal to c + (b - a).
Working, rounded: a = 11.8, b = 2.9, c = 1.2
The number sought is -8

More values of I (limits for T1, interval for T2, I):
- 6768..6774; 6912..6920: -0.1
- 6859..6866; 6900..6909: -0.2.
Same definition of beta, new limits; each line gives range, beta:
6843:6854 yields 0.02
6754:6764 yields -0.03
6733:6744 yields -0.08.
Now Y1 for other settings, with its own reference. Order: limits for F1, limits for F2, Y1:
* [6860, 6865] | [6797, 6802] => 1.2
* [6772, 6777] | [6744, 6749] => 0.0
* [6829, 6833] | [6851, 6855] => 0.3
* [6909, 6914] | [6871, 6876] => 0.8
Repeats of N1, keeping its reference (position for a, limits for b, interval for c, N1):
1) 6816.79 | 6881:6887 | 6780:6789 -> -5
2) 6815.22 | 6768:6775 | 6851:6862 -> 1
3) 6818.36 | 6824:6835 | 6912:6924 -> 1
